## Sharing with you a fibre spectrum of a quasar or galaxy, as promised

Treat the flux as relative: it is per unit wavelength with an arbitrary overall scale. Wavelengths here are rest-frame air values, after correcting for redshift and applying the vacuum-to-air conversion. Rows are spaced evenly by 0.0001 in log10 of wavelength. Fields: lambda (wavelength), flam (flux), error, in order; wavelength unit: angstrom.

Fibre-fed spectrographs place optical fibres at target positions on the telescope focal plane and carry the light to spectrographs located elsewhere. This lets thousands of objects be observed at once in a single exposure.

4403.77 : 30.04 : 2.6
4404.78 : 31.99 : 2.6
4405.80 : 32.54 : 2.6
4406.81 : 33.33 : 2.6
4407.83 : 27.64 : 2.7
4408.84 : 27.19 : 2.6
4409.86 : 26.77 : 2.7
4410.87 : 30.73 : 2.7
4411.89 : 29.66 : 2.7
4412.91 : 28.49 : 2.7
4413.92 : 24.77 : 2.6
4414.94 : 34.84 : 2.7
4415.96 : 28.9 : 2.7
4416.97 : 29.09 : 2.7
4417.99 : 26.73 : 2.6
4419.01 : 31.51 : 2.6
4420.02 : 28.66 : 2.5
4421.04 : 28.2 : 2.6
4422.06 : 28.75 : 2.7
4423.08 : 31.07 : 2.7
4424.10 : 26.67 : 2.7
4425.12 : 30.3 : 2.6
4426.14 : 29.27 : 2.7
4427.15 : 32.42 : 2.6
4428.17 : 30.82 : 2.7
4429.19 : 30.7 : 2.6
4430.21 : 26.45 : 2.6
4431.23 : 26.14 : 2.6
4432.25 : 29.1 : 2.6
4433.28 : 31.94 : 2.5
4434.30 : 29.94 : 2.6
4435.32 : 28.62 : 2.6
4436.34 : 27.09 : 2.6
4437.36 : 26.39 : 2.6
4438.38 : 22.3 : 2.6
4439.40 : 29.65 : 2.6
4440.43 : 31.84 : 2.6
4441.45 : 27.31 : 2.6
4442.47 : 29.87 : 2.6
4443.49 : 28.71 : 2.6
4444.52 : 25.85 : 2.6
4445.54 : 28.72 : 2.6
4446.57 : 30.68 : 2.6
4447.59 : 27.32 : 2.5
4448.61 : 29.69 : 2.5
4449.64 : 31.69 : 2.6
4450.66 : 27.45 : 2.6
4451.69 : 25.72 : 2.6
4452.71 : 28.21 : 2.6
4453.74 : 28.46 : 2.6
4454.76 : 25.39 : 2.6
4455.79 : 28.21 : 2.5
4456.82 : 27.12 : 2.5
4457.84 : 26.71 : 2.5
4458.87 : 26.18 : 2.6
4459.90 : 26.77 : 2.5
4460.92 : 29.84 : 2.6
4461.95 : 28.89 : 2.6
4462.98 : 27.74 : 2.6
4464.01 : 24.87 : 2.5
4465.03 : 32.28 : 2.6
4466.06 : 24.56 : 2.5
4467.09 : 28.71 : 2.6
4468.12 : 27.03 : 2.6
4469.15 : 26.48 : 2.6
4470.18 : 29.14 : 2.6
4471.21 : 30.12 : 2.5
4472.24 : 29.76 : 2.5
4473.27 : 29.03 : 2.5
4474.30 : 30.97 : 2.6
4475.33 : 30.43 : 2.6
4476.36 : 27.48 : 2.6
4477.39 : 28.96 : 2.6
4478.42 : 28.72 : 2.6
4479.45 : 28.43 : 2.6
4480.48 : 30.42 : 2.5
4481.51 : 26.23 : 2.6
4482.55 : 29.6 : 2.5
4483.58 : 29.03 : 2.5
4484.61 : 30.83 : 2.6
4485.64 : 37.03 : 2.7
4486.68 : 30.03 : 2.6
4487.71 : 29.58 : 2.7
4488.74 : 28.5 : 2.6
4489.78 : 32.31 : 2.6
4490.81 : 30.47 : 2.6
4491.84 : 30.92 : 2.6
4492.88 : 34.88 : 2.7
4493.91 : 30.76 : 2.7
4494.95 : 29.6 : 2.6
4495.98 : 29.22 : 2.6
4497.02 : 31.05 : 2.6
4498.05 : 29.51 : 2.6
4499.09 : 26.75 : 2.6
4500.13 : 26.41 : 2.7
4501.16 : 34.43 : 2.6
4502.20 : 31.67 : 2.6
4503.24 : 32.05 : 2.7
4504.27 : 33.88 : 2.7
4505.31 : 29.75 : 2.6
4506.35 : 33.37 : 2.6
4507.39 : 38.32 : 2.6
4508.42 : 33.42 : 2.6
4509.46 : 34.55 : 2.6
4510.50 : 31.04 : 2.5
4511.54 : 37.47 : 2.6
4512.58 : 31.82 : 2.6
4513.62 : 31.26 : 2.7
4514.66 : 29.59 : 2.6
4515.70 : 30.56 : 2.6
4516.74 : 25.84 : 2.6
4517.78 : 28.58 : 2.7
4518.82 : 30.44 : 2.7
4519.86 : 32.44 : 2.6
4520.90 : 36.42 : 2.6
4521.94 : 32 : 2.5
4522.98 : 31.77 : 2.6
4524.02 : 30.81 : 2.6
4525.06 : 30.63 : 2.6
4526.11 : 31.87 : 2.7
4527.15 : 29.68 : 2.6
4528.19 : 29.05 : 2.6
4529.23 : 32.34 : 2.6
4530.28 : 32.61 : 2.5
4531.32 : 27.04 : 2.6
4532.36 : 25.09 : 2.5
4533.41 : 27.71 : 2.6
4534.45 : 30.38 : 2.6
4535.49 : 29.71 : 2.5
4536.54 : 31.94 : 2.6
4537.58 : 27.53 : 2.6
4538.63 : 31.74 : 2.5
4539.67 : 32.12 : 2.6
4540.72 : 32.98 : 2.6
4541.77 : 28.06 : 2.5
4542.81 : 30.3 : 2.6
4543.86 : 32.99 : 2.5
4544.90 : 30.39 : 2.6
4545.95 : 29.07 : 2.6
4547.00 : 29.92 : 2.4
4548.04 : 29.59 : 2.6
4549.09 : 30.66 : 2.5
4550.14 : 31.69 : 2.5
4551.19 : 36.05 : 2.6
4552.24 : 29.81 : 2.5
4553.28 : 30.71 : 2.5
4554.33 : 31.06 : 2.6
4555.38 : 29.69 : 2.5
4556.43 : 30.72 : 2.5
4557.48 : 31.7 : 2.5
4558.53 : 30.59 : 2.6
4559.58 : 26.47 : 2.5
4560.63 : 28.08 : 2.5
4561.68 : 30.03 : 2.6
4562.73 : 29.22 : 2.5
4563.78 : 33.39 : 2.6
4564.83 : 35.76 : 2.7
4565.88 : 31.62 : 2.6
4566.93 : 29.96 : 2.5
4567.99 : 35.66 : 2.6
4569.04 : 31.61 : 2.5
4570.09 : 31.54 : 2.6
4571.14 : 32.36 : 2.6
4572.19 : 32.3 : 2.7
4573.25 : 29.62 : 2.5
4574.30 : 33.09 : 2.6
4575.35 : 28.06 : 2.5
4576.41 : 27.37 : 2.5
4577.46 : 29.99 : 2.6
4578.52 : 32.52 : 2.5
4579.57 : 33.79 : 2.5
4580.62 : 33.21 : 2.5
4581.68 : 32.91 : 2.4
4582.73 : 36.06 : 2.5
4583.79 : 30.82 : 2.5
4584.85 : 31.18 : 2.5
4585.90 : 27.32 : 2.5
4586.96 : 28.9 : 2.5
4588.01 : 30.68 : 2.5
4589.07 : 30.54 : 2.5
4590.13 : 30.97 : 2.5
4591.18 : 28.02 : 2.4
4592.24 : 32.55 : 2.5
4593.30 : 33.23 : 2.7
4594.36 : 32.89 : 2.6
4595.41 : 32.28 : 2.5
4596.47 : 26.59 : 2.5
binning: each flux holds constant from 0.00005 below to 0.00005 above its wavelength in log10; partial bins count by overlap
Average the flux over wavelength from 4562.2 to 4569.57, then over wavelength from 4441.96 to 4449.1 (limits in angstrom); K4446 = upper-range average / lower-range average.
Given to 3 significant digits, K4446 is 1.13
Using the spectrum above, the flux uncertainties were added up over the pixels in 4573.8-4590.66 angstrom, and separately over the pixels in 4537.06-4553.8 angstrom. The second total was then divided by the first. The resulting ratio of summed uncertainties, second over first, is 1.015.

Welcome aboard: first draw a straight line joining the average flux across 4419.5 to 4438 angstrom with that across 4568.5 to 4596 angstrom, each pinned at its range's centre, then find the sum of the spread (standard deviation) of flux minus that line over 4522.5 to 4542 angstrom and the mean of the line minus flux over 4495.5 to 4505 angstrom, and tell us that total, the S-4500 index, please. 1.7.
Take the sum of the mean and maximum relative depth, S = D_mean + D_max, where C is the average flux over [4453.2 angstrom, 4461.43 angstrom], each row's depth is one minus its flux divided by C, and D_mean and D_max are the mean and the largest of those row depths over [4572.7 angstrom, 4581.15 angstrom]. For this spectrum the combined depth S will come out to -0.13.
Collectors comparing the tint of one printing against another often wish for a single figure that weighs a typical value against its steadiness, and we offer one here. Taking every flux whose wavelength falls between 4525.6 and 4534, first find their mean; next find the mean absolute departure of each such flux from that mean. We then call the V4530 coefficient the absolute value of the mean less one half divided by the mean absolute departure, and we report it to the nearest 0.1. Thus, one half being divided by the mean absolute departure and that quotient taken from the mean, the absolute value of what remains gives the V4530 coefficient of 29.2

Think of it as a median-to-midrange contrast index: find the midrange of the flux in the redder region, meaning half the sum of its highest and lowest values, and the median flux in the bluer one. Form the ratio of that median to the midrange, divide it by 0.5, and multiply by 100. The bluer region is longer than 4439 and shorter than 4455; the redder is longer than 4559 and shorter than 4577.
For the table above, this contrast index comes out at 184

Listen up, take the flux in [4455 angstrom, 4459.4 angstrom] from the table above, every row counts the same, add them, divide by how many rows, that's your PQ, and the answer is 27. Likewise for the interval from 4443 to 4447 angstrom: 28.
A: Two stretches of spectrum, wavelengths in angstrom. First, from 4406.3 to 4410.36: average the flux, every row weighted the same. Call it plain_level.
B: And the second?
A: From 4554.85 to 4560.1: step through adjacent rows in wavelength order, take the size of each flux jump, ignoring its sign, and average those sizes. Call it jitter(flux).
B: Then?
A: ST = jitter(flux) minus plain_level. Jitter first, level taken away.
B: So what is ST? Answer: -26.9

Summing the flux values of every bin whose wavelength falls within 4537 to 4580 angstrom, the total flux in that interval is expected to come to 1270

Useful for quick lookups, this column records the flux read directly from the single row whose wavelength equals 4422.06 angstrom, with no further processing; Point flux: 28.75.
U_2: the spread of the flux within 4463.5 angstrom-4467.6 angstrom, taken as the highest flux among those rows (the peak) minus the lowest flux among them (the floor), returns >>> 7.7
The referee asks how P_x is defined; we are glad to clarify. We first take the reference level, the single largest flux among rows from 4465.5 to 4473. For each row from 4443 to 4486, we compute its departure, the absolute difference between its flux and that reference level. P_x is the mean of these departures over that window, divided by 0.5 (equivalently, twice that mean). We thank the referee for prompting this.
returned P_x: 4.4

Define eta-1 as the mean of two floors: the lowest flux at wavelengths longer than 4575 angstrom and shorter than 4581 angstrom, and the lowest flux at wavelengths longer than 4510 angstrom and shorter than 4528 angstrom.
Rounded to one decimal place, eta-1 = 26.6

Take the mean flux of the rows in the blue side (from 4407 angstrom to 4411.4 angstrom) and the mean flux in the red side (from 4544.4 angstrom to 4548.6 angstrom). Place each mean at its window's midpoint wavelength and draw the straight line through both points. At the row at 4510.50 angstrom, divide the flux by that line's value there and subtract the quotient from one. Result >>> -0.06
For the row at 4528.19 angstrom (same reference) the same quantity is 0.02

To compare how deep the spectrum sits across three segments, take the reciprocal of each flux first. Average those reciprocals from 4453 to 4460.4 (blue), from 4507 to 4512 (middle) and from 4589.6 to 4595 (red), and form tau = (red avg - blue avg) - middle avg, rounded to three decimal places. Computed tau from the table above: -0.034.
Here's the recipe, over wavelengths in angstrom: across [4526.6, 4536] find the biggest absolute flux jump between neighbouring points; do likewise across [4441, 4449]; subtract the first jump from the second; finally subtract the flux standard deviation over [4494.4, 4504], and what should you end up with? -5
